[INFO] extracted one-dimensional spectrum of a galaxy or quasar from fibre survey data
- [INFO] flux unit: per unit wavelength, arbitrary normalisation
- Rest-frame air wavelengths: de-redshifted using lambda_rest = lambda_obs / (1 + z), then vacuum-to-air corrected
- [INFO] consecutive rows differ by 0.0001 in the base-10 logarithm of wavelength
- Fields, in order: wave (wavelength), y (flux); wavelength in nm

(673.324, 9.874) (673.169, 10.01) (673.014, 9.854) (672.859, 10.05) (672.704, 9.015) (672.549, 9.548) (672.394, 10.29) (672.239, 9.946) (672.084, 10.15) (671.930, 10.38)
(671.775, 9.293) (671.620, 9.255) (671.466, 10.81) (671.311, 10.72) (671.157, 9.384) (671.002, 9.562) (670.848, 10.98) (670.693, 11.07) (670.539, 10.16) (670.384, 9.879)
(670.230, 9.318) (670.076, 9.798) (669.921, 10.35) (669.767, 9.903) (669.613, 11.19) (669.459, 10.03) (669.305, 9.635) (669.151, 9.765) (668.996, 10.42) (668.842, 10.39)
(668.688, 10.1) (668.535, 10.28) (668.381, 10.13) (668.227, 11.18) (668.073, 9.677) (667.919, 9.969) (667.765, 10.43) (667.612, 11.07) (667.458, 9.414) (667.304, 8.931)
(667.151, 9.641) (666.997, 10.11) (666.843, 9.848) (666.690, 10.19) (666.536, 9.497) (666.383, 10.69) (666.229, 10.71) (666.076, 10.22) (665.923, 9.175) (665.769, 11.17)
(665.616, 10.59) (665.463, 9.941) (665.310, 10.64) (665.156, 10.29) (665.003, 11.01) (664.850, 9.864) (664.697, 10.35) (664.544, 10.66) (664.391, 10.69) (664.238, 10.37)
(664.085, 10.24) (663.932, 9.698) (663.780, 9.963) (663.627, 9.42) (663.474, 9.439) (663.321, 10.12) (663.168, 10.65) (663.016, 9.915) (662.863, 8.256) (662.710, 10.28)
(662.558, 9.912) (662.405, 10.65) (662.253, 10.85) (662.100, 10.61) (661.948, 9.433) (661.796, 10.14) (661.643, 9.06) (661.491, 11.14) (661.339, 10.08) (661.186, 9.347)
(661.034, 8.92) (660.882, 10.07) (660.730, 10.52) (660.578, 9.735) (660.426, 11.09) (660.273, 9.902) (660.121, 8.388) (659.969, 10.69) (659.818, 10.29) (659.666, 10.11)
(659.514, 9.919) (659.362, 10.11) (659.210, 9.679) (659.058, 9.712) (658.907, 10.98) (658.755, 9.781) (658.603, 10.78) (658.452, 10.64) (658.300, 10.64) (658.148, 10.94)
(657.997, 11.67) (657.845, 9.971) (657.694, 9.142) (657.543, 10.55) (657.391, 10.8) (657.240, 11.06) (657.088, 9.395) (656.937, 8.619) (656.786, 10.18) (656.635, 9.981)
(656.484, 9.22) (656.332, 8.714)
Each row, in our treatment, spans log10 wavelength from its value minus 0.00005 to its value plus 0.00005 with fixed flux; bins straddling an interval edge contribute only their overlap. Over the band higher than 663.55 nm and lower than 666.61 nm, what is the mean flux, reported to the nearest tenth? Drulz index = 10.3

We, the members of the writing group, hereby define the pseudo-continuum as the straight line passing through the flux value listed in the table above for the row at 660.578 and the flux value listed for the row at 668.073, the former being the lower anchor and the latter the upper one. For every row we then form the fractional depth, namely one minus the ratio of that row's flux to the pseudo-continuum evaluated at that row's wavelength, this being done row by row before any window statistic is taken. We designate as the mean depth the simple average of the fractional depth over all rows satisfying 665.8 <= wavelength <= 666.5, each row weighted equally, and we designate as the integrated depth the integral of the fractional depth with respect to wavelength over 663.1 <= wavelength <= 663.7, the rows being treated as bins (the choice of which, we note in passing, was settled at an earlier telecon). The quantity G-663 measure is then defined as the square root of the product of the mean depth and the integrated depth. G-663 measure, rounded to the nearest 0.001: 0.025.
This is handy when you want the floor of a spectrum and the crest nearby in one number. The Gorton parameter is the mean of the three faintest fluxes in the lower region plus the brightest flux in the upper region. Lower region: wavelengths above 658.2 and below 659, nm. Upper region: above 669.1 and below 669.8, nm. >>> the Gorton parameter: 21.5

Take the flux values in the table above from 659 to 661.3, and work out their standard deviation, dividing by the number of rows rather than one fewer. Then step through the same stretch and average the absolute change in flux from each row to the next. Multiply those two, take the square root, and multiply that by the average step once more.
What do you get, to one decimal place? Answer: 0.5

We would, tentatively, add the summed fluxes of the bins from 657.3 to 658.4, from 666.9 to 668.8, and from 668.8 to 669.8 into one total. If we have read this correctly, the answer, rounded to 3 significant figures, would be 266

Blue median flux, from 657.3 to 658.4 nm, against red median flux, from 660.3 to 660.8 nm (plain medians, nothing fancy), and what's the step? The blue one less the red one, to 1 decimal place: 0.1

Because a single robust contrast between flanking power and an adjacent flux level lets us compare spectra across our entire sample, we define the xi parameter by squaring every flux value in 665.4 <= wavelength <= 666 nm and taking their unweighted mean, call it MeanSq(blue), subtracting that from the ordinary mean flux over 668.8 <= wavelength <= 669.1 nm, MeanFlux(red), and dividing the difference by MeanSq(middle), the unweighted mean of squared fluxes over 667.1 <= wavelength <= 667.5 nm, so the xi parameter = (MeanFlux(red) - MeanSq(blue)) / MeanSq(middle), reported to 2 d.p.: -1.09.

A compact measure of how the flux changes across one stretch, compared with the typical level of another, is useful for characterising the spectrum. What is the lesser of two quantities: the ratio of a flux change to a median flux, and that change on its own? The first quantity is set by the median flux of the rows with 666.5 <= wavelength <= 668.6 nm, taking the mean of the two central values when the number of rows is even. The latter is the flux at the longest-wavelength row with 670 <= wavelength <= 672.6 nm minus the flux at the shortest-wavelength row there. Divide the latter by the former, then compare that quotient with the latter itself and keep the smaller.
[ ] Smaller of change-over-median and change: -0.25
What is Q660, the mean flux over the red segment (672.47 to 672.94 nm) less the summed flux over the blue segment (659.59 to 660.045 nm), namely -21.6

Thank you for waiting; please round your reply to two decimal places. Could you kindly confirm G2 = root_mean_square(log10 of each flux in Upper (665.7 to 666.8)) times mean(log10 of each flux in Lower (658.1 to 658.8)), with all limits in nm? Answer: 1.03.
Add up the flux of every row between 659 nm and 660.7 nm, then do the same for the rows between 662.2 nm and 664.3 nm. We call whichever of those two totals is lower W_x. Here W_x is 110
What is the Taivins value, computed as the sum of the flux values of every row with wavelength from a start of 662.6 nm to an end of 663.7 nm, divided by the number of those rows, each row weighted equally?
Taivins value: 9.7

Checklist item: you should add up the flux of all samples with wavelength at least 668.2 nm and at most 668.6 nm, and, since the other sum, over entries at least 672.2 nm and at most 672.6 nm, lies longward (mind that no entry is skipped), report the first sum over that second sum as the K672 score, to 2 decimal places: 1.06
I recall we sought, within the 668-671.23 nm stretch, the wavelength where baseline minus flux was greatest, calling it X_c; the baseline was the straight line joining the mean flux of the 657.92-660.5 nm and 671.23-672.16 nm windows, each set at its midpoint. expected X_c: 670.230 nm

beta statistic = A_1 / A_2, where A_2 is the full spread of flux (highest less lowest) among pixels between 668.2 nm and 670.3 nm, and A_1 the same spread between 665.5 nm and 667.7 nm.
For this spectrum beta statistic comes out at 1.2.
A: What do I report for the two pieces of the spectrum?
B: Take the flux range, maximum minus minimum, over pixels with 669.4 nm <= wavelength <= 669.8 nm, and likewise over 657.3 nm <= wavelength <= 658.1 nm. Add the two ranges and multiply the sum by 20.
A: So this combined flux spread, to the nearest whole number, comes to 76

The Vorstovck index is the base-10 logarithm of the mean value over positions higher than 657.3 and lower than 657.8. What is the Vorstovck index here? 1.01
